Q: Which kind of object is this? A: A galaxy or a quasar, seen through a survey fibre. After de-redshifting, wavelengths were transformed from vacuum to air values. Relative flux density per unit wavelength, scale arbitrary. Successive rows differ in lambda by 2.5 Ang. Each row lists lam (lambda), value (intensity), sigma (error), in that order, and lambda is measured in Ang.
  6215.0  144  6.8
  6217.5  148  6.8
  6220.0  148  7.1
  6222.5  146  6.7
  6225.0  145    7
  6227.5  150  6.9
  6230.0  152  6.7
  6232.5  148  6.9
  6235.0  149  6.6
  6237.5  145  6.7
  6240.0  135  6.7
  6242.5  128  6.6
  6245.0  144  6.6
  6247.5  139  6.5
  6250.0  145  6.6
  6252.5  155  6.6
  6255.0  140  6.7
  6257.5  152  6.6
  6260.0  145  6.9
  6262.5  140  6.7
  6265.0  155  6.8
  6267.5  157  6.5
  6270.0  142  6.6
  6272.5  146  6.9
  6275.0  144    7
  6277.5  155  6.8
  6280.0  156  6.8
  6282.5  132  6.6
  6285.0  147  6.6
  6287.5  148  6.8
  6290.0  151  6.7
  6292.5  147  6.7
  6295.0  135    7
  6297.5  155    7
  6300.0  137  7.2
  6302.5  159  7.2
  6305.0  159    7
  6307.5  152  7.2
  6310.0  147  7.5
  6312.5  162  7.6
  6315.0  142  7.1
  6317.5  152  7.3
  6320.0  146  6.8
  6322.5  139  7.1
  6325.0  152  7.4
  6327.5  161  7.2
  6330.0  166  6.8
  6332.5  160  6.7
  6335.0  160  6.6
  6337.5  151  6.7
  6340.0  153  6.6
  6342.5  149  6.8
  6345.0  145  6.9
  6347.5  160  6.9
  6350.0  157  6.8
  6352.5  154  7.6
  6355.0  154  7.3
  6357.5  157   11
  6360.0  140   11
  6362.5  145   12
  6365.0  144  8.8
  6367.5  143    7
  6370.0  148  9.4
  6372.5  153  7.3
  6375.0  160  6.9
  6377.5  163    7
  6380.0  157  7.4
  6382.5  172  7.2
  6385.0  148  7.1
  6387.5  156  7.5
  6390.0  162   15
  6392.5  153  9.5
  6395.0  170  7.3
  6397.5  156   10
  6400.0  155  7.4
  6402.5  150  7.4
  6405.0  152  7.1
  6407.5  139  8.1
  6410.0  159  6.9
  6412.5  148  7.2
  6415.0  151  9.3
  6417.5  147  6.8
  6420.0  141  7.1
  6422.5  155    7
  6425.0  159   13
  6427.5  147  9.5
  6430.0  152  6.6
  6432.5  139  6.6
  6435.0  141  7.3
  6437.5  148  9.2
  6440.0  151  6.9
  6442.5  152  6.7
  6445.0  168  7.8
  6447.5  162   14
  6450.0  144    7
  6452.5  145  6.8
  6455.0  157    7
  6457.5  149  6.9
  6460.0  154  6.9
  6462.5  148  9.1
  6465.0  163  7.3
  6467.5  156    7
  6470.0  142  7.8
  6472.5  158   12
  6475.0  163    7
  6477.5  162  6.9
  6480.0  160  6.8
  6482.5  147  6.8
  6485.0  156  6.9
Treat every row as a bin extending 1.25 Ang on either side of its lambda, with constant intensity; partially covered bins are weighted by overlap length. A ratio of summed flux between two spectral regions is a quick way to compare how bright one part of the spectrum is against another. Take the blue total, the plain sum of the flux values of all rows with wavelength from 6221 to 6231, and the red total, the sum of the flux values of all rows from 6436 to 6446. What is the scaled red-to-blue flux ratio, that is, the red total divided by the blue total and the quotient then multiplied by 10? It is 10.4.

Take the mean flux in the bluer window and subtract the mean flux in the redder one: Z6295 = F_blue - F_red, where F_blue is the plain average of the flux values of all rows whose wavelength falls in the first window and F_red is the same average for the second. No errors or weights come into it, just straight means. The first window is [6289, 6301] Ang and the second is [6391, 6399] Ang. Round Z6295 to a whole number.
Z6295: -15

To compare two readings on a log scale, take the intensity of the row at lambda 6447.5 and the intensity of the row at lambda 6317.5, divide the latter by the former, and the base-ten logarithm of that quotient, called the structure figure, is -0.028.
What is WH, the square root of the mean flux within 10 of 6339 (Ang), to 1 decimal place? 12.5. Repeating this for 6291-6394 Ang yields 12.4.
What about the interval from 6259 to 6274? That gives 12.1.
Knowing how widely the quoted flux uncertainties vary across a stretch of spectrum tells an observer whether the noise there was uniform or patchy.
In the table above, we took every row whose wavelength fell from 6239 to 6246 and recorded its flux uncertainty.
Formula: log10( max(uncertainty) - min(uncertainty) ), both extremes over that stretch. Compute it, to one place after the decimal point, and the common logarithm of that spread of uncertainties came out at -1.0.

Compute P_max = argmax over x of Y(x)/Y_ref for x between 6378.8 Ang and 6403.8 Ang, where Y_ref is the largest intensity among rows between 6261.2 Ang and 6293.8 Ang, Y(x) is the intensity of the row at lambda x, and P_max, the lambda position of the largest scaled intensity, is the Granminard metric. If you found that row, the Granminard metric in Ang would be 6382.5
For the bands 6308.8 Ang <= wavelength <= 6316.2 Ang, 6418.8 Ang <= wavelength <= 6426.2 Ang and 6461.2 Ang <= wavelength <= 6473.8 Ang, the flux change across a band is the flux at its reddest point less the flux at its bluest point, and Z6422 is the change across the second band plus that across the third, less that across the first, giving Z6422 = 33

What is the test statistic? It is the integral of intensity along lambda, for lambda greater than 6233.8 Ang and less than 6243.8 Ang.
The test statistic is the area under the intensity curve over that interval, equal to 1392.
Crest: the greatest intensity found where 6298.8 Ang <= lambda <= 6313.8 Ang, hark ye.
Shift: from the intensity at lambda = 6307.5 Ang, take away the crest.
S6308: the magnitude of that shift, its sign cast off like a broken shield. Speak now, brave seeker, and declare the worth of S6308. 10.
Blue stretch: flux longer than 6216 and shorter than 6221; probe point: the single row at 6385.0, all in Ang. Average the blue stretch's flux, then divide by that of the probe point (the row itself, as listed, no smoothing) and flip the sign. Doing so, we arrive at -1.00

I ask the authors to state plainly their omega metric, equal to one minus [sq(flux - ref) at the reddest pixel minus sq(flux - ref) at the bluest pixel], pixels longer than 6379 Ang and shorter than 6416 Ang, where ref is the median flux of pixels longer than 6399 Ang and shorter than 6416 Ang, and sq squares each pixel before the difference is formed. 37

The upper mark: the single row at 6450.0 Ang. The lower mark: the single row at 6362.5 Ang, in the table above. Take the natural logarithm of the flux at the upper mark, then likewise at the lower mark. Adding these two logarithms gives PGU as 9.9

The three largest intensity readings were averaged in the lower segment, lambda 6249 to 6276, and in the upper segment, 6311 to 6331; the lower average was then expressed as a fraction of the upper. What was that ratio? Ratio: 0.96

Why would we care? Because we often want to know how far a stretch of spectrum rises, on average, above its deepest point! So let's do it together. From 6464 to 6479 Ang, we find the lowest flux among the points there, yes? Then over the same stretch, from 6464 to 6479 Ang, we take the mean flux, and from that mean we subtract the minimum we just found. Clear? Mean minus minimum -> 15.3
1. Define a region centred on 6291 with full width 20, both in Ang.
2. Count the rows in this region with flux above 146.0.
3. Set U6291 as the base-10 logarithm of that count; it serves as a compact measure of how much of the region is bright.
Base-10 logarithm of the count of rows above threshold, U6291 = 0.699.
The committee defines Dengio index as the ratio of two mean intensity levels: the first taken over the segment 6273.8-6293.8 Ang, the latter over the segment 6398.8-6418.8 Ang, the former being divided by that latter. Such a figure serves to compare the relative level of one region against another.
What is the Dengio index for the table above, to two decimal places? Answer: 0.98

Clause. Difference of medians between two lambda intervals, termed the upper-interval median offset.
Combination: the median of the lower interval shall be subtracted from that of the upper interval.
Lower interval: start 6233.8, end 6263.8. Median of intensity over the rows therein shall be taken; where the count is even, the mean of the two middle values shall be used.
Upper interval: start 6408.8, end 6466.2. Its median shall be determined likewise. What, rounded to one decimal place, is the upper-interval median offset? 6.5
